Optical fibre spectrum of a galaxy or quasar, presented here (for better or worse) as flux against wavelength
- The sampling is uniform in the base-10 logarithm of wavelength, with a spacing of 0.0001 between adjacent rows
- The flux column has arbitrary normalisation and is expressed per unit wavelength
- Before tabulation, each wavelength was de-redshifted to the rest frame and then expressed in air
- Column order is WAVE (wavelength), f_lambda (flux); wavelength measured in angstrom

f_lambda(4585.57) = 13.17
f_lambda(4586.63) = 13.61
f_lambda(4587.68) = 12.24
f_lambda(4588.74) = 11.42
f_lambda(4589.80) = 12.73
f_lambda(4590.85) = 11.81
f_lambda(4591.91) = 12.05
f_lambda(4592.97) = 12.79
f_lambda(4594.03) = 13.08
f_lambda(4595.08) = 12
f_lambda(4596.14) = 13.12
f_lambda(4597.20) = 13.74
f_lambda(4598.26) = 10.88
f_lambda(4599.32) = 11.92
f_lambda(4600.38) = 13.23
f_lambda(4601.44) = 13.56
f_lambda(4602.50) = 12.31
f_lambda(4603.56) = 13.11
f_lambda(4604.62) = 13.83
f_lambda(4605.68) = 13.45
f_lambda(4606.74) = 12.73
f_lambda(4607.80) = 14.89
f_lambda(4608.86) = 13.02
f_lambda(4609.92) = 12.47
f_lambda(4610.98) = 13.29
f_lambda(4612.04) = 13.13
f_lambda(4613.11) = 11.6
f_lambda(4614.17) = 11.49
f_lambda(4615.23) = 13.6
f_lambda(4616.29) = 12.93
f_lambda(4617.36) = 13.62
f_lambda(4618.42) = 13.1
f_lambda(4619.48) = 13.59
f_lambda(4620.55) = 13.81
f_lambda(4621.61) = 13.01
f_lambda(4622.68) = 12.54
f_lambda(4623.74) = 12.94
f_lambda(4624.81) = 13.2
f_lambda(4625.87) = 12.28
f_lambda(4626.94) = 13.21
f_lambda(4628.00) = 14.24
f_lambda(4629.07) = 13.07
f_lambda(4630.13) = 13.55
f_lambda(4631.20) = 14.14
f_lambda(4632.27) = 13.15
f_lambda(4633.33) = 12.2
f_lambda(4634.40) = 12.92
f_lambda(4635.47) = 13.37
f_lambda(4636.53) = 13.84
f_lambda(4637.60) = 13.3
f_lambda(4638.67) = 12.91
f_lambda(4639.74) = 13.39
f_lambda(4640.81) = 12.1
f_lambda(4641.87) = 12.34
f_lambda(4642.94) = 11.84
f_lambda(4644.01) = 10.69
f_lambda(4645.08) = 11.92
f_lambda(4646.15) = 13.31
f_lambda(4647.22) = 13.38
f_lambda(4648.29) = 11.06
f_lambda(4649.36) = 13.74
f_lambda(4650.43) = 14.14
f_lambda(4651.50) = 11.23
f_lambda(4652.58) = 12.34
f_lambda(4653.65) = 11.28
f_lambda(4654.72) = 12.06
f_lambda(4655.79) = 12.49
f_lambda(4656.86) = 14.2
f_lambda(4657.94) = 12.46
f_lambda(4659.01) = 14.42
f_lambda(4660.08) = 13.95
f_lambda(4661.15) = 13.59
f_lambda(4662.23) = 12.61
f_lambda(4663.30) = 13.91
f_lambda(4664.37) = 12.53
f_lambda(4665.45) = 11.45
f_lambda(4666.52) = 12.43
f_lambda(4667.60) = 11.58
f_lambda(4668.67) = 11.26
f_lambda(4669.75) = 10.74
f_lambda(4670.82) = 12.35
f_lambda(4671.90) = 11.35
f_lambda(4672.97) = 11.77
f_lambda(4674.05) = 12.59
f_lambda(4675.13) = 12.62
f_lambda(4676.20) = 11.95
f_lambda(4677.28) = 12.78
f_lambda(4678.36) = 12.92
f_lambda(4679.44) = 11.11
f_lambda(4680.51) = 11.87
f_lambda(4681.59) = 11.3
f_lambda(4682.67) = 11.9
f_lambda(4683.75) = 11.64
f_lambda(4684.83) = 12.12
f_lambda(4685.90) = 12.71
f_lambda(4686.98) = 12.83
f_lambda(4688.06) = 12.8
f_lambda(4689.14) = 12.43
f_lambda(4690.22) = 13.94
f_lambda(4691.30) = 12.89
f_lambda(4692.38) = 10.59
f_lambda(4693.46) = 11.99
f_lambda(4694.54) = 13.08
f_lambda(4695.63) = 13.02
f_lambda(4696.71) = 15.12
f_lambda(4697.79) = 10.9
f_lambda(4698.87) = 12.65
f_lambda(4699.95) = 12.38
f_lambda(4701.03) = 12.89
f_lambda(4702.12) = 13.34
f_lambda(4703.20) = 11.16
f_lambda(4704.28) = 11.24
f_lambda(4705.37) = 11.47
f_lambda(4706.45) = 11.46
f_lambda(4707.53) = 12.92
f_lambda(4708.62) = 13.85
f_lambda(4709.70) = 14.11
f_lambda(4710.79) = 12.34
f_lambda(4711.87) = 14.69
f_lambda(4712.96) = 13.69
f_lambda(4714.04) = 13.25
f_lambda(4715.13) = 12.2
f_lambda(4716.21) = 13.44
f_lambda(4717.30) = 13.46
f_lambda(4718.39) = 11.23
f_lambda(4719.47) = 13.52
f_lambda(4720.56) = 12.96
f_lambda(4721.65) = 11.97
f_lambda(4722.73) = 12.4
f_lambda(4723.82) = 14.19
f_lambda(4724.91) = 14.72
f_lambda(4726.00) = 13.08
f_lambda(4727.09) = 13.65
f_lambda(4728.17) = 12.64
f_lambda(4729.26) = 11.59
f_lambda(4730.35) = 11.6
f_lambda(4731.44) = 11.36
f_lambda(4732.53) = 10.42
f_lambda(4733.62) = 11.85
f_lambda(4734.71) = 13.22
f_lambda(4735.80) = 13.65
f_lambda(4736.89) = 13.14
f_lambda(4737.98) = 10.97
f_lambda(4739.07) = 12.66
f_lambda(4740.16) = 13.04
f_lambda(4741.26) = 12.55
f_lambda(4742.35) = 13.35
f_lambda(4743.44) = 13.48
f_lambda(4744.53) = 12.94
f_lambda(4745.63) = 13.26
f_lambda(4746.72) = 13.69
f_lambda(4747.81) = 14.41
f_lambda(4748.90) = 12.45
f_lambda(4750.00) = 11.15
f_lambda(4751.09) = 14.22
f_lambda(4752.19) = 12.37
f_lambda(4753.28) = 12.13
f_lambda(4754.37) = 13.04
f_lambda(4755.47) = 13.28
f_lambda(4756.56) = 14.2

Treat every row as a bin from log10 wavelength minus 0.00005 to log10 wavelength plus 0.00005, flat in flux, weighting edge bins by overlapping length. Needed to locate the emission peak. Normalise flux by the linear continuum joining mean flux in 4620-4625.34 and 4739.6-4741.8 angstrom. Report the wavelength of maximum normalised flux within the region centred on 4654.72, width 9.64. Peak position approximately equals 4659.01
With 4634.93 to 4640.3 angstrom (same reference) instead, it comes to 4636.53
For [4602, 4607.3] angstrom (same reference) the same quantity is 4604.62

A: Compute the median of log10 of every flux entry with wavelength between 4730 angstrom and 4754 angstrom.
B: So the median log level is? 1.11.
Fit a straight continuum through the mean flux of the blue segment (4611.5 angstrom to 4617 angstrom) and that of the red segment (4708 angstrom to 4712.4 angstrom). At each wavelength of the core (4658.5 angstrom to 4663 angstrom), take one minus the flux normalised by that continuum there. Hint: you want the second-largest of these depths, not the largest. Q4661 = -0.03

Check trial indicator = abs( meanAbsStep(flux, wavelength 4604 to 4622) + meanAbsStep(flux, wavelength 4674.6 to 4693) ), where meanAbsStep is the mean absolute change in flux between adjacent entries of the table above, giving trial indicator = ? 1.62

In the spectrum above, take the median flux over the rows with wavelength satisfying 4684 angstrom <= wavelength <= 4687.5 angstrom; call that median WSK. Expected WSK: 12.7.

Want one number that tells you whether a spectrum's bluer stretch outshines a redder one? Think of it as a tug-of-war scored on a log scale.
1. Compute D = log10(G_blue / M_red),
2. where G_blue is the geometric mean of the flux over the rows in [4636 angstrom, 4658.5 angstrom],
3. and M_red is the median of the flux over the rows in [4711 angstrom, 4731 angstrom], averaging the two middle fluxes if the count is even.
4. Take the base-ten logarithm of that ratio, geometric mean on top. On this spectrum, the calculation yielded -0.021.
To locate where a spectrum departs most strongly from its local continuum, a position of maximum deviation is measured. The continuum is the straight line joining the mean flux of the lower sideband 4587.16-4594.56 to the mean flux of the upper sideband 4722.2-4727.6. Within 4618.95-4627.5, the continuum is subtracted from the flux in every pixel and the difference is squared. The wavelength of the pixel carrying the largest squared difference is 4620.55 angstrom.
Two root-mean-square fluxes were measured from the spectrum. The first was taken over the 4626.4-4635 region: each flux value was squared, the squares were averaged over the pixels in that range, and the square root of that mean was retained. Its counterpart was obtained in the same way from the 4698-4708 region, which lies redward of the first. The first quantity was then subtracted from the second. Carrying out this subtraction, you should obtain -1.1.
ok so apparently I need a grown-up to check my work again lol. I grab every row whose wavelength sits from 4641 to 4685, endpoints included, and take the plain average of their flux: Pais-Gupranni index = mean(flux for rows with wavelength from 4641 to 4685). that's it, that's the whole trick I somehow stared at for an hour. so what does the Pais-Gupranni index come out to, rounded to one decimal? 12.3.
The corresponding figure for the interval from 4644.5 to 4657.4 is 12.6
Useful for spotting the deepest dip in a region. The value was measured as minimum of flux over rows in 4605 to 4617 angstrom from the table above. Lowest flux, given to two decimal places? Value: 11.49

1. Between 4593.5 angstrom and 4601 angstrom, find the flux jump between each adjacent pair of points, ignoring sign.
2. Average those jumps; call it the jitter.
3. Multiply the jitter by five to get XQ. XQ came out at 6.7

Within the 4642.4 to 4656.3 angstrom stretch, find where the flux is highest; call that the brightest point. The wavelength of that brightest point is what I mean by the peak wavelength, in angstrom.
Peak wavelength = 4650.43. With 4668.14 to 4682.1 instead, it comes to 4678.36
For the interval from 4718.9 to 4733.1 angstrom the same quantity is 4724.91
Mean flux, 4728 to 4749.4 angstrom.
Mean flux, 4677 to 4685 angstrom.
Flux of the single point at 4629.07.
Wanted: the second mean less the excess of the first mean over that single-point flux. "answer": 12.4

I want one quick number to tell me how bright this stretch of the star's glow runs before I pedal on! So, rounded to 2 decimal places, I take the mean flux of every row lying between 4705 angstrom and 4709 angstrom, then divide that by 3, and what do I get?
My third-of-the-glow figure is 4.14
